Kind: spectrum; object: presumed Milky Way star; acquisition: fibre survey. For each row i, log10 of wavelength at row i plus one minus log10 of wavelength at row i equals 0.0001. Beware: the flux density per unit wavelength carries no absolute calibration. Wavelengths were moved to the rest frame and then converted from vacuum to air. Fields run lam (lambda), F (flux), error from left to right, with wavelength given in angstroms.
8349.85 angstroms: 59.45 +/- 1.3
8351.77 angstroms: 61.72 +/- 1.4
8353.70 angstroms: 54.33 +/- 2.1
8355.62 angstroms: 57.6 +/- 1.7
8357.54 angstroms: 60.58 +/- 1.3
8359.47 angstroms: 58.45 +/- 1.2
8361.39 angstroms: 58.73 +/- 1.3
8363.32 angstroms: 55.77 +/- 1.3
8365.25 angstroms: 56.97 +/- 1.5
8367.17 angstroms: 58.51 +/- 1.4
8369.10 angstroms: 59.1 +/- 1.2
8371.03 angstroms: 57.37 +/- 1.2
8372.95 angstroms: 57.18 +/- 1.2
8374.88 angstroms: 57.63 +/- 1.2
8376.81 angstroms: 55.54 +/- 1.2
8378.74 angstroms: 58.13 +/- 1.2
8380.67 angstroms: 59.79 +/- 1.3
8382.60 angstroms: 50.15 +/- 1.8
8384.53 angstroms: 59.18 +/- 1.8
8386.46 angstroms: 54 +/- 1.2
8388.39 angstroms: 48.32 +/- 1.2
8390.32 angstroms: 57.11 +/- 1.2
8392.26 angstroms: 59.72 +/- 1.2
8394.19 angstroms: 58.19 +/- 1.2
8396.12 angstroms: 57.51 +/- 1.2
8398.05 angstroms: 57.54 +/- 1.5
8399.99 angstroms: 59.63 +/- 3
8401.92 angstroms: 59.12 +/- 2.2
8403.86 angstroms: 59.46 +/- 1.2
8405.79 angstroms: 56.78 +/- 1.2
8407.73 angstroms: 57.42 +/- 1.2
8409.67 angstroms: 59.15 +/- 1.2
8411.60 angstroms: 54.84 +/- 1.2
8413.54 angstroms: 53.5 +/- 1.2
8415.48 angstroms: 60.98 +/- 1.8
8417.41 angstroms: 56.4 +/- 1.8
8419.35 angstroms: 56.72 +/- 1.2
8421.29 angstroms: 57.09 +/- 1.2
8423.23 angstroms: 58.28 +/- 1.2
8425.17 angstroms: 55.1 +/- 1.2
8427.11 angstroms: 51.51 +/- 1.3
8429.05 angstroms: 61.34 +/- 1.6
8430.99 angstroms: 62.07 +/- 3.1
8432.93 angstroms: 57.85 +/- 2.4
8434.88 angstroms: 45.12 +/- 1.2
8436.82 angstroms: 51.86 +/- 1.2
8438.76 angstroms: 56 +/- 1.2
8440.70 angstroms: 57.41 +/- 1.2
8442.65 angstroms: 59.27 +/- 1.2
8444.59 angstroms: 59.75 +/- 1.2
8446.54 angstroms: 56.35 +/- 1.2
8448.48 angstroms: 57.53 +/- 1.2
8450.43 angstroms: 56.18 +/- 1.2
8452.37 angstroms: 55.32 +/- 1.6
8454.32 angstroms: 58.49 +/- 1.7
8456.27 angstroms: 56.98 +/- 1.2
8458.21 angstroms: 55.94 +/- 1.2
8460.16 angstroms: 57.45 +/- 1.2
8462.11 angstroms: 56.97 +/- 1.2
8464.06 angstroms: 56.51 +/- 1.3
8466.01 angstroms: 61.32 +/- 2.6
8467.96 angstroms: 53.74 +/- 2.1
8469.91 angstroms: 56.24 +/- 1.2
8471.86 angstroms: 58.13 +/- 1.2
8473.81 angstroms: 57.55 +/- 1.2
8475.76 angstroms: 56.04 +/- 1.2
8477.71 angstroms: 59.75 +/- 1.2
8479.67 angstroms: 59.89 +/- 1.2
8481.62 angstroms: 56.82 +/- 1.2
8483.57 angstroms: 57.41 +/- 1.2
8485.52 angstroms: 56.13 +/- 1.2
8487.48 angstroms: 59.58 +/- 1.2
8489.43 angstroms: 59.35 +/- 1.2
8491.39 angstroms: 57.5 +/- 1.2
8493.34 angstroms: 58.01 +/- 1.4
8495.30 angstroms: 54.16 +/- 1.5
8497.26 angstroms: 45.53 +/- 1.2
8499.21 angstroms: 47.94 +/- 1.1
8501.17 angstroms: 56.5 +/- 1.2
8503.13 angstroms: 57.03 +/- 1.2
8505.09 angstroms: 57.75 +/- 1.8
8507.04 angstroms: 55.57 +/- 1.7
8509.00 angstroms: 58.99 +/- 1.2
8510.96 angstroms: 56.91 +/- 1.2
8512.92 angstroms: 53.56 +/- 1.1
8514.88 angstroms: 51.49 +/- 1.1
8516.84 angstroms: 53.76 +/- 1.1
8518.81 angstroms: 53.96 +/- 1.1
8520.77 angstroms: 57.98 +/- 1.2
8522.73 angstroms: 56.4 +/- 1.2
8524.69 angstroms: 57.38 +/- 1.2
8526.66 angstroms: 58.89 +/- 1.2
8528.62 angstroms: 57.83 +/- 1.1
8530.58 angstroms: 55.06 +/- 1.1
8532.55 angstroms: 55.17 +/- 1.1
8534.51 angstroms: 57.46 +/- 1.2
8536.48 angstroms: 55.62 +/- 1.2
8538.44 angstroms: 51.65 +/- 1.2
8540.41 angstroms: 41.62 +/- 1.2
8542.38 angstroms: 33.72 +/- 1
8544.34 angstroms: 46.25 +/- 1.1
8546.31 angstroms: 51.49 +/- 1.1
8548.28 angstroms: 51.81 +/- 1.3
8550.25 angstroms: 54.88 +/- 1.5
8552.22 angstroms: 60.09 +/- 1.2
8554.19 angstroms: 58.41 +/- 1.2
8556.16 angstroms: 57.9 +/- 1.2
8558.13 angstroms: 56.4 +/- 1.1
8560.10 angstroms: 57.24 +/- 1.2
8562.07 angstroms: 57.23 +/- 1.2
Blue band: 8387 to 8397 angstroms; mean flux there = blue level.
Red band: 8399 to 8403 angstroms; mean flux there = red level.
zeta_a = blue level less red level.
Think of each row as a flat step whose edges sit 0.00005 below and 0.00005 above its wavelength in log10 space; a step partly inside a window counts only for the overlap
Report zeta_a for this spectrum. -3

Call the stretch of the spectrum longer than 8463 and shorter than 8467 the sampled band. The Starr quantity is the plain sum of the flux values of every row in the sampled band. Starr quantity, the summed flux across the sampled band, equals 118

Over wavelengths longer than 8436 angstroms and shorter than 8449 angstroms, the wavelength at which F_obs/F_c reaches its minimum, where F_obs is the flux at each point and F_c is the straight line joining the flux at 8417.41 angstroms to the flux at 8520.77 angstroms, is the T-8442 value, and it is 8436.82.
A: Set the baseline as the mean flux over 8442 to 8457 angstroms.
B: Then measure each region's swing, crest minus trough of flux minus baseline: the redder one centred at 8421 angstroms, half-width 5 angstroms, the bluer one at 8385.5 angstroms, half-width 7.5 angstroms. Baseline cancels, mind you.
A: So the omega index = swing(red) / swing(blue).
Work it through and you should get 0.28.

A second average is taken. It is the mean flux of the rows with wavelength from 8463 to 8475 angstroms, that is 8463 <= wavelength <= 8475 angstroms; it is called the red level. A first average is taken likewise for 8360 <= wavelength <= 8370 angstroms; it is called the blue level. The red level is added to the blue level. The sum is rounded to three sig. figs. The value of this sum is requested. 115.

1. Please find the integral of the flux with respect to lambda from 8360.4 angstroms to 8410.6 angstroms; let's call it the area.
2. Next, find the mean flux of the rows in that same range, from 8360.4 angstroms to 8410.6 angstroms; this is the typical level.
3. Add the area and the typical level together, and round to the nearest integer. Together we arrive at 2930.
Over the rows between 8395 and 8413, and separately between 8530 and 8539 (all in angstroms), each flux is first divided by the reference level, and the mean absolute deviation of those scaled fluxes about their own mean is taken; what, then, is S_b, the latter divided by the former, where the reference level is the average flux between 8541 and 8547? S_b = 1.07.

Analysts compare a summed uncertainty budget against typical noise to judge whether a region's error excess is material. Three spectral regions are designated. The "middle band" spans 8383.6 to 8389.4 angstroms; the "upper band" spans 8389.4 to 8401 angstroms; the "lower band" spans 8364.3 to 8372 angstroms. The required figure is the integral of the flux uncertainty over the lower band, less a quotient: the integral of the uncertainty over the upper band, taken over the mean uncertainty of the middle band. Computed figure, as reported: -3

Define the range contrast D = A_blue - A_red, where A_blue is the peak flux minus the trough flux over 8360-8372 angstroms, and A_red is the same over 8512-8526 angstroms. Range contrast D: -3.2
